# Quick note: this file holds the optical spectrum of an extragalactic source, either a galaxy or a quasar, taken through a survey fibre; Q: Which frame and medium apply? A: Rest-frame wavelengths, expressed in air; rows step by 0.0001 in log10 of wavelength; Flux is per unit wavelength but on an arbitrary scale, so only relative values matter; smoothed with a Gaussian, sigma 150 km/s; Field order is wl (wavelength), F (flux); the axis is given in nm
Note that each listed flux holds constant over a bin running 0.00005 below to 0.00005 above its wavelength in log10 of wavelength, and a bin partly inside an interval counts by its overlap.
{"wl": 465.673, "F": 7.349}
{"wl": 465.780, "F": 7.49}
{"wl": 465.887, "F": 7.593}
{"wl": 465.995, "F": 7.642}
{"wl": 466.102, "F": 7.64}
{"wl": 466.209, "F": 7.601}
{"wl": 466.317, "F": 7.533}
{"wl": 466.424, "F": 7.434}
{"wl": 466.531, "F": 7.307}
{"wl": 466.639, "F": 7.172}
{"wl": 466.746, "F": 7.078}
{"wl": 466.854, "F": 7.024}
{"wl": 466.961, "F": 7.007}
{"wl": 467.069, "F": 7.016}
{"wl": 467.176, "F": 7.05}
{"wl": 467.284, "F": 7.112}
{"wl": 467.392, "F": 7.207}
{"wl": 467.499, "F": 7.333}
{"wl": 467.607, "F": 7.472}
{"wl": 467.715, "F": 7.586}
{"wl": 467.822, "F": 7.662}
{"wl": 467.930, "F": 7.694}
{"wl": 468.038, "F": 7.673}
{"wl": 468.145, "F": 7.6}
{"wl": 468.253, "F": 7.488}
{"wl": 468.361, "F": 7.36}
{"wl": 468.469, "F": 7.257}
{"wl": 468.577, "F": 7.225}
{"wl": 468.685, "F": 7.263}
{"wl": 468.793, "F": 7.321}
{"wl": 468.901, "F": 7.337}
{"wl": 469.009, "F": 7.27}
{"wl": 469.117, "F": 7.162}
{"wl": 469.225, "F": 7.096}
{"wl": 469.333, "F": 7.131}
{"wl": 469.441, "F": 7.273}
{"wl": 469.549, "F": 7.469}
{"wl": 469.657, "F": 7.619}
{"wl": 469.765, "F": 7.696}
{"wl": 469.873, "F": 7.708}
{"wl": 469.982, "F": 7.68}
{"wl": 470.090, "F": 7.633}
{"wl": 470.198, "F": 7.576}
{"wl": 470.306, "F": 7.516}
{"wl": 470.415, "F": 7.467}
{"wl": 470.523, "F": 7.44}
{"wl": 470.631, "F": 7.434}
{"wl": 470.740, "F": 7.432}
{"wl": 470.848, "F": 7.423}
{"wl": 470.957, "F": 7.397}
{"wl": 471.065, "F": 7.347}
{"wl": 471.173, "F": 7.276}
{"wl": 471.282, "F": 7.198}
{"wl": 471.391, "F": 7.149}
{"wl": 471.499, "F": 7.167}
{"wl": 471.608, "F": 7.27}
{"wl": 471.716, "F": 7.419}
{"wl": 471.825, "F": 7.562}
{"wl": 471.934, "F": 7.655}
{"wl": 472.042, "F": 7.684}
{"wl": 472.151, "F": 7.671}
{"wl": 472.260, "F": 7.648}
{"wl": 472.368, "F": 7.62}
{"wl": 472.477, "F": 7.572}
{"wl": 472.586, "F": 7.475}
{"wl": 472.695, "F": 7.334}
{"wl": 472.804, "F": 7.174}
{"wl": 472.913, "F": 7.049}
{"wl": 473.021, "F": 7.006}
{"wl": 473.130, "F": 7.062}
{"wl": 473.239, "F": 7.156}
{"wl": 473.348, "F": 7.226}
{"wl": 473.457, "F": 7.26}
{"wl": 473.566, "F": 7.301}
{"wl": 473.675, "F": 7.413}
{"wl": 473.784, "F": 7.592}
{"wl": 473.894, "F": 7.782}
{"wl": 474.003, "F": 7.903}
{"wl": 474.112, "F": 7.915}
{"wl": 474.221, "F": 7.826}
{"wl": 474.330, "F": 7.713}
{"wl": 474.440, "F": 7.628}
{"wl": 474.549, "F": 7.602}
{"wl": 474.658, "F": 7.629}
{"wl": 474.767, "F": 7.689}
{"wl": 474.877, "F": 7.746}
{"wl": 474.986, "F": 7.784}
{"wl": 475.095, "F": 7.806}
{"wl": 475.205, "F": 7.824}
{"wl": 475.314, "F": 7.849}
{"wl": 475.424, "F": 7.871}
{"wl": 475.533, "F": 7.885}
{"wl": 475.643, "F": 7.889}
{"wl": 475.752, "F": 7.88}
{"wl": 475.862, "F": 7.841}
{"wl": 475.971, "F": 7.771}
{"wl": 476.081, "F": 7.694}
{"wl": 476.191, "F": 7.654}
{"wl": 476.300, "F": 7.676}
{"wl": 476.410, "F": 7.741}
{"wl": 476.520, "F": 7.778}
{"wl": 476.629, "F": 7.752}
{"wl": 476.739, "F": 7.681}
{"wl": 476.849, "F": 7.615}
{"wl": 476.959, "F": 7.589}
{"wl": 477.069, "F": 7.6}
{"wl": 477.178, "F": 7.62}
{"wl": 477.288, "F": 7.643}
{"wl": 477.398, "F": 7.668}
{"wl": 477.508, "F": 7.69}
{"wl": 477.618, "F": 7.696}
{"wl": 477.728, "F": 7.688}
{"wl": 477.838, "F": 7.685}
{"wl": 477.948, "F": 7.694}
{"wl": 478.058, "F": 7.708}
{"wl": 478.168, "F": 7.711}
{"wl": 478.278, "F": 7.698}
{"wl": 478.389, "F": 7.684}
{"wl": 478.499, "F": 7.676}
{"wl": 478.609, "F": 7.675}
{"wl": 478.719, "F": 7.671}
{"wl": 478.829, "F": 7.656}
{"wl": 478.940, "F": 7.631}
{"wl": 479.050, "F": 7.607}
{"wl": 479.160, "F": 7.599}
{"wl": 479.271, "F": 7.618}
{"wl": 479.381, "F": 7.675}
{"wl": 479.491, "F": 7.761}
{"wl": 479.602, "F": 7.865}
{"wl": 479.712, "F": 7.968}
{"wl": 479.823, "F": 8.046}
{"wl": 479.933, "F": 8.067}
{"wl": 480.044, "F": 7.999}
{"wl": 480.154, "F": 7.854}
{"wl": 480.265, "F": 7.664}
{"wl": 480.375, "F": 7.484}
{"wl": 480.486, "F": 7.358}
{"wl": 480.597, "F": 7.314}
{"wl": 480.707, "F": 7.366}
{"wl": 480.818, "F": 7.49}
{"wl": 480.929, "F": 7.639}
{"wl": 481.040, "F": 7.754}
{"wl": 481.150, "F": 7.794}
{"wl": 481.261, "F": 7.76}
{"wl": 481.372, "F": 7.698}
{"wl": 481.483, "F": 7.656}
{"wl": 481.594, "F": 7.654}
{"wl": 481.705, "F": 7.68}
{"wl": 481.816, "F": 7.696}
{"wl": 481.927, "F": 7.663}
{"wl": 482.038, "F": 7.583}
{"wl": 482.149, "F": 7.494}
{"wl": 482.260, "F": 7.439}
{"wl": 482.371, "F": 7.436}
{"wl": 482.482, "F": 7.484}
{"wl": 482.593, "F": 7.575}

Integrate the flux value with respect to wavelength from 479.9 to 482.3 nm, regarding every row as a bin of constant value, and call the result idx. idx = 18.3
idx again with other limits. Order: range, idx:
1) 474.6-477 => 18.6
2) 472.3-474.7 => 17.9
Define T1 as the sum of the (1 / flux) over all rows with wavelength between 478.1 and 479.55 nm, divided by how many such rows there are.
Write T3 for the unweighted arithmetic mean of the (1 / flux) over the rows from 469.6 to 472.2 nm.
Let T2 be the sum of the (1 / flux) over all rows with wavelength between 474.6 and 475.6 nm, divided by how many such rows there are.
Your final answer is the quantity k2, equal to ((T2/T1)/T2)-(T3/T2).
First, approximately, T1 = 0.130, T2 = 0.128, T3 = 0.134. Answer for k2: 6.62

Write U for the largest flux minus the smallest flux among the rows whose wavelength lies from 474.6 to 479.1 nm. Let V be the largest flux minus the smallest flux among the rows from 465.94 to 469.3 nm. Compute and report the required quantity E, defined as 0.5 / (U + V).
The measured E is 0.51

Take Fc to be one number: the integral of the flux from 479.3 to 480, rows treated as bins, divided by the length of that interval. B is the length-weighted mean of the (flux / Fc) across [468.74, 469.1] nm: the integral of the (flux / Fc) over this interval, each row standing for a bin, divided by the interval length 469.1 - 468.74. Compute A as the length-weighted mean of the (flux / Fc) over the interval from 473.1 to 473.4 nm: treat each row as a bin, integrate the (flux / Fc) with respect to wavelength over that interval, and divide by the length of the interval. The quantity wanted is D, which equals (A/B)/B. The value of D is 1.06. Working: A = 0.907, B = 0.924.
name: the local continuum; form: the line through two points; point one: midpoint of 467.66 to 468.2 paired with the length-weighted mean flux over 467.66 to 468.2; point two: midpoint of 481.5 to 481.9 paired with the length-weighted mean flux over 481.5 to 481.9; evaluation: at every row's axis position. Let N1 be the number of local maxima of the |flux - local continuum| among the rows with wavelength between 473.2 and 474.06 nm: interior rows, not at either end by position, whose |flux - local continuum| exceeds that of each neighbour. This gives 0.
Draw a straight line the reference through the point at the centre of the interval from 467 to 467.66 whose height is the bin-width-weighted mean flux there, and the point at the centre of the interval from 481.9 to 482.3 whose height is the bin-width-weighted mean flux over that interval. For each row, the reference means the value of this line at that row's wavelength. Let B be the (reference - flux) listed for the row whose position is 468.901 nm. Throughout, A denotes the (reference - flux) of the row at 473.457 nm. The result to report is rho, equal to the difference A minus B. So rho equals 0.19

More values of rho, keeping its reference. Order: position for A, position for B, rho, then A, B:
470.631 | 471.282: -0.25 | -0.17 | 0.09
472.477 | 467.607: 0.02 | -0.26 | -0.28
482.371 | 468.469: 0.15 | 0.11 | -0.04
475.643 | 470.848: -0.35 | -0.50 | -0.15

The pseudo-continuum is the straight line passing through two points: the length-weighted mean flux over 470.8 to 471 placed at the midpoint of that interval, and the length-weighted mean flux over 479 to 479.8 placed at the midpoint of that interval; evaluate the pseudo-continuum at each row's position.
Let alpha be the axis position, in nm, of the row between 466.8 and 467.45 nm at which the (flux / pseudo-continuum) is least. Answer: 466.961 nm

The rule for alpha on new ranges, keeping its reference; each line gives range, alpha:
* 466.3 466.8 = 466.746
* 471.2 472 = 471.391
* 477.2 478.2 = 477.288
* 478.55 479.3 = 479.160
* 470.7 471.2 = 471.173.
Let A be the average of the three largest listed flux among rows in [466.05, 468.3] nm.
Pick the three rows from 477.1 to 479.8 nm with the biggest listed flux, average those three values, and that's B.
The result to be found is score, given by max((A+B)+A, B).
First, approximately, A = 7.68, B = 7.865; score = 23.2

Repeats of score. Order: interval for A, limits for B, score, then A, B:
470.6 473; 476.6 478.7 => 23.1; 7.67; 7.724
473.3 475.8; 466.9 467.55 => 23.0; 7.90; 7.217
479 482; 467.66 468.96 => 23.8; 8.04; 7.676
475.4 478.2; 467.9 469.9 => 23.5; 7.88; 7.699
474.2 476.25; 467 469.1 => 23.4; 7.88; 7.676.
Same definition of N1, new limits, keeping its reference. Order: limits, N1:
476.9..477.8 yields 1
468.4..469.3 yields 1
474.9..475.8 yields 1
